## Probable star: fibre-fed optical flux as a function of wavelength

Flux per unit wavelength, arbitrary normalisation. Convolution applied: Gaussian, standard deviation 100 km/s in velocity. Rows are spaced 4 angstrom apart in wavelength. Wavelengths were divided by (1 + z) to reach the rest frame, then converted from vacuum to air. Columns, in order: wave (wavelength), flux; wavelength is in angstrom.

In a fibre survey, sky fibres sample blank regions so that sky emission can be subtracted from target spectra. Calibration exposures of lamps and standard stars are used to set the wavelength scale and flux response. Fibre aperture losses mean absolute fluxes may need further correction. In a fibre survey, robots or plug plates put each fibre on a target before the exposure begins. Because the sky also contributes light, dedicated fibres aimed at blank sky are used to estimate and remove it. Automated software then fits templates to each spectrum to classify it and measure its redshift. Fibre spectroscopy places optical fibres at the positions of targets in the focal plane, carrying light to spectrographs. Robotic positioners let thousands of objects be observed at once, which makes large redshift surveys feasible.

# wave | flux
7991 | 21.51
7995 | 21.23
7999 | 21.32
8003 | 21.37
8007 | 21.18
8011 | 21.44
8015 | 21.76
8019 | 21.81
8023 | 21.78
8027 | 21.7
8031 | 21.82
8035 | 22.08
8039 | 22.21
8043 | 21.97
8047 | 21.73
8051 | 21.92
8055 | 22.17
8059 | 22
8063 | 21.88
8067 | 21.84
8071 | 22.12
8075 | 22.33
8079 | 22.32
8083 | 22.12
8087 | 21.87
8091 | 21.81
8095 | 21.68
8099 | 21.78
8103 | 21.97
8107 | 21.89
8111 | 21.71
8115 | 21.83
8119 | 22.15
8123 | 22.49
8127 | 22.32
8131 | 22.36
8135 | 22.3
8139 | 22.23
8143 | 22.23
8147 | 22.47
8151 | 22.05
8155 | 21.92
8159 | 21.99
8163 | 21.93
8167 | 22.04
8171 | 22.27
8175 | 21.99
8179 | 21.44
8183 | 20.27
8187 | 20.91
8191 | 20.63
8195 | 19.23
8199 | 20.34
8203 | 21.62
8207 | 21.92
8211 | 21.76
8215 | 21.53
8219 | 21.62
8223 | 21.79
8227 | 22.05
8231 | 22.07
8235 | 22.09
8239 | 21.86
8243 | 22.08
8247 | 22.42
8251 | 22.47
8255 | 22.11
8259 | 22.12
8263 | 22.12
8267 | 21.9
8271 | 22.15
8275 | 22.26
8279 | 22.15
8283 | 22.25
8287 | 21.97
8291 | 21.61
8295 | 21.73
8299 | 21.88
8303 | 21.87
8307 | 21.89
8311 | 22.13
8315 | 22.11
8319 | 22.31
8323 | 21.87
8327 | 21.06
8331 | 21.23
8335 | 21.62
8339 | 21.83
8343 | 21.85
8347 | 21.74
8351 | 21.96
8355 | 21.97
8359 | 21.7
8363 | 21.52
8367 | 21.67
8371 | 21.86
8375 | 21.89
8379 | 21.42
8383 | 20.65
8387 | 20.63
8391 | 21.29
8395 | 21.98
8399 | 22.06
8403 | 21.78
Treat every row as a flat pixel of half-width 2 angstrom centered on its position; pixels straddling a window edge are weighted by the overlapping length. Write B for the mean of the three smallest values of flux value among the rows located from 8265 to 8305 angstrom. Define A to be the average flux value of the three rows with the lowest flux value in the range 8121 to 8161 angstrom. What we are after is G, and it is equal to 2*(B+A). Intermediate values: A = 22.0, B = 21.7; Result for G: 87.4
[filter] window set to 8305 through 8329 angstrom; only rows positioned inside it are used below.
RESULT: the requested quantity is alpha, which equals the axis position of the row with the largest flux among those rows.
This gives 8319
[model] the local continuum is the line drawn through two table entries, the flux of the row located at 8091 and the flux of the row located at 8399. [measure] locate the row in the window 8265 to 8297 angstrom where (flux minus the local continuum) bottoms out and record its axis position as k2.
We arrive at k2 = 8291 angstrom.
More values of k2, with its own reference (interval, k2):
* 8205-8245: 8215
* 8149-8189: 8183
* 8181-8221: 8195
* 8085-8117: 8095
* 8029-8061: 8047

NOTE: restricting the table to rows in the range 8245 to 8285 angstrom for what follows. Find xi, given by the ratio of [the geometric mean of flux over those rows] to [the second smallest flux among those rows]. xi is 1.004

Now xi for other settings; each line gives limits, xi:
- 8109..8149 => 1.017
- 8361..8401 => 1.041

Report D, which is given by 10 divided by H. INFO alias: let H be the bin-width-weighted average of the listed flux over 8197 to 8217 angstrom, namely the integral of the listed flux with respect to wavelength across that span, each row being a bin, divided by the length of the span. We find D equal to 0.467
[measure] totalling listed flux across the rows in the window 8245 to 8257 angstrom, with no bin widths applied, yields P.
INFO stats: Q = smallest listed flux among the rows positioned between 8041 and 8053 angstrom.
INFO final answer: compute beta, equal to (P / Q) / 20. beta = 0.154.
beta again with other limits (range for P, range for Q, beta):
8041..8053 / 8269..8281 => 0.148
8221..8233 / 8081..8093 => 0.151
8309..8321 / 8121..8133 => 0.149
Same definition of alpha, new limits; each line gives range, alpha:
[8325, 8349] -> 8343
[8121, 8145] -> 8123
